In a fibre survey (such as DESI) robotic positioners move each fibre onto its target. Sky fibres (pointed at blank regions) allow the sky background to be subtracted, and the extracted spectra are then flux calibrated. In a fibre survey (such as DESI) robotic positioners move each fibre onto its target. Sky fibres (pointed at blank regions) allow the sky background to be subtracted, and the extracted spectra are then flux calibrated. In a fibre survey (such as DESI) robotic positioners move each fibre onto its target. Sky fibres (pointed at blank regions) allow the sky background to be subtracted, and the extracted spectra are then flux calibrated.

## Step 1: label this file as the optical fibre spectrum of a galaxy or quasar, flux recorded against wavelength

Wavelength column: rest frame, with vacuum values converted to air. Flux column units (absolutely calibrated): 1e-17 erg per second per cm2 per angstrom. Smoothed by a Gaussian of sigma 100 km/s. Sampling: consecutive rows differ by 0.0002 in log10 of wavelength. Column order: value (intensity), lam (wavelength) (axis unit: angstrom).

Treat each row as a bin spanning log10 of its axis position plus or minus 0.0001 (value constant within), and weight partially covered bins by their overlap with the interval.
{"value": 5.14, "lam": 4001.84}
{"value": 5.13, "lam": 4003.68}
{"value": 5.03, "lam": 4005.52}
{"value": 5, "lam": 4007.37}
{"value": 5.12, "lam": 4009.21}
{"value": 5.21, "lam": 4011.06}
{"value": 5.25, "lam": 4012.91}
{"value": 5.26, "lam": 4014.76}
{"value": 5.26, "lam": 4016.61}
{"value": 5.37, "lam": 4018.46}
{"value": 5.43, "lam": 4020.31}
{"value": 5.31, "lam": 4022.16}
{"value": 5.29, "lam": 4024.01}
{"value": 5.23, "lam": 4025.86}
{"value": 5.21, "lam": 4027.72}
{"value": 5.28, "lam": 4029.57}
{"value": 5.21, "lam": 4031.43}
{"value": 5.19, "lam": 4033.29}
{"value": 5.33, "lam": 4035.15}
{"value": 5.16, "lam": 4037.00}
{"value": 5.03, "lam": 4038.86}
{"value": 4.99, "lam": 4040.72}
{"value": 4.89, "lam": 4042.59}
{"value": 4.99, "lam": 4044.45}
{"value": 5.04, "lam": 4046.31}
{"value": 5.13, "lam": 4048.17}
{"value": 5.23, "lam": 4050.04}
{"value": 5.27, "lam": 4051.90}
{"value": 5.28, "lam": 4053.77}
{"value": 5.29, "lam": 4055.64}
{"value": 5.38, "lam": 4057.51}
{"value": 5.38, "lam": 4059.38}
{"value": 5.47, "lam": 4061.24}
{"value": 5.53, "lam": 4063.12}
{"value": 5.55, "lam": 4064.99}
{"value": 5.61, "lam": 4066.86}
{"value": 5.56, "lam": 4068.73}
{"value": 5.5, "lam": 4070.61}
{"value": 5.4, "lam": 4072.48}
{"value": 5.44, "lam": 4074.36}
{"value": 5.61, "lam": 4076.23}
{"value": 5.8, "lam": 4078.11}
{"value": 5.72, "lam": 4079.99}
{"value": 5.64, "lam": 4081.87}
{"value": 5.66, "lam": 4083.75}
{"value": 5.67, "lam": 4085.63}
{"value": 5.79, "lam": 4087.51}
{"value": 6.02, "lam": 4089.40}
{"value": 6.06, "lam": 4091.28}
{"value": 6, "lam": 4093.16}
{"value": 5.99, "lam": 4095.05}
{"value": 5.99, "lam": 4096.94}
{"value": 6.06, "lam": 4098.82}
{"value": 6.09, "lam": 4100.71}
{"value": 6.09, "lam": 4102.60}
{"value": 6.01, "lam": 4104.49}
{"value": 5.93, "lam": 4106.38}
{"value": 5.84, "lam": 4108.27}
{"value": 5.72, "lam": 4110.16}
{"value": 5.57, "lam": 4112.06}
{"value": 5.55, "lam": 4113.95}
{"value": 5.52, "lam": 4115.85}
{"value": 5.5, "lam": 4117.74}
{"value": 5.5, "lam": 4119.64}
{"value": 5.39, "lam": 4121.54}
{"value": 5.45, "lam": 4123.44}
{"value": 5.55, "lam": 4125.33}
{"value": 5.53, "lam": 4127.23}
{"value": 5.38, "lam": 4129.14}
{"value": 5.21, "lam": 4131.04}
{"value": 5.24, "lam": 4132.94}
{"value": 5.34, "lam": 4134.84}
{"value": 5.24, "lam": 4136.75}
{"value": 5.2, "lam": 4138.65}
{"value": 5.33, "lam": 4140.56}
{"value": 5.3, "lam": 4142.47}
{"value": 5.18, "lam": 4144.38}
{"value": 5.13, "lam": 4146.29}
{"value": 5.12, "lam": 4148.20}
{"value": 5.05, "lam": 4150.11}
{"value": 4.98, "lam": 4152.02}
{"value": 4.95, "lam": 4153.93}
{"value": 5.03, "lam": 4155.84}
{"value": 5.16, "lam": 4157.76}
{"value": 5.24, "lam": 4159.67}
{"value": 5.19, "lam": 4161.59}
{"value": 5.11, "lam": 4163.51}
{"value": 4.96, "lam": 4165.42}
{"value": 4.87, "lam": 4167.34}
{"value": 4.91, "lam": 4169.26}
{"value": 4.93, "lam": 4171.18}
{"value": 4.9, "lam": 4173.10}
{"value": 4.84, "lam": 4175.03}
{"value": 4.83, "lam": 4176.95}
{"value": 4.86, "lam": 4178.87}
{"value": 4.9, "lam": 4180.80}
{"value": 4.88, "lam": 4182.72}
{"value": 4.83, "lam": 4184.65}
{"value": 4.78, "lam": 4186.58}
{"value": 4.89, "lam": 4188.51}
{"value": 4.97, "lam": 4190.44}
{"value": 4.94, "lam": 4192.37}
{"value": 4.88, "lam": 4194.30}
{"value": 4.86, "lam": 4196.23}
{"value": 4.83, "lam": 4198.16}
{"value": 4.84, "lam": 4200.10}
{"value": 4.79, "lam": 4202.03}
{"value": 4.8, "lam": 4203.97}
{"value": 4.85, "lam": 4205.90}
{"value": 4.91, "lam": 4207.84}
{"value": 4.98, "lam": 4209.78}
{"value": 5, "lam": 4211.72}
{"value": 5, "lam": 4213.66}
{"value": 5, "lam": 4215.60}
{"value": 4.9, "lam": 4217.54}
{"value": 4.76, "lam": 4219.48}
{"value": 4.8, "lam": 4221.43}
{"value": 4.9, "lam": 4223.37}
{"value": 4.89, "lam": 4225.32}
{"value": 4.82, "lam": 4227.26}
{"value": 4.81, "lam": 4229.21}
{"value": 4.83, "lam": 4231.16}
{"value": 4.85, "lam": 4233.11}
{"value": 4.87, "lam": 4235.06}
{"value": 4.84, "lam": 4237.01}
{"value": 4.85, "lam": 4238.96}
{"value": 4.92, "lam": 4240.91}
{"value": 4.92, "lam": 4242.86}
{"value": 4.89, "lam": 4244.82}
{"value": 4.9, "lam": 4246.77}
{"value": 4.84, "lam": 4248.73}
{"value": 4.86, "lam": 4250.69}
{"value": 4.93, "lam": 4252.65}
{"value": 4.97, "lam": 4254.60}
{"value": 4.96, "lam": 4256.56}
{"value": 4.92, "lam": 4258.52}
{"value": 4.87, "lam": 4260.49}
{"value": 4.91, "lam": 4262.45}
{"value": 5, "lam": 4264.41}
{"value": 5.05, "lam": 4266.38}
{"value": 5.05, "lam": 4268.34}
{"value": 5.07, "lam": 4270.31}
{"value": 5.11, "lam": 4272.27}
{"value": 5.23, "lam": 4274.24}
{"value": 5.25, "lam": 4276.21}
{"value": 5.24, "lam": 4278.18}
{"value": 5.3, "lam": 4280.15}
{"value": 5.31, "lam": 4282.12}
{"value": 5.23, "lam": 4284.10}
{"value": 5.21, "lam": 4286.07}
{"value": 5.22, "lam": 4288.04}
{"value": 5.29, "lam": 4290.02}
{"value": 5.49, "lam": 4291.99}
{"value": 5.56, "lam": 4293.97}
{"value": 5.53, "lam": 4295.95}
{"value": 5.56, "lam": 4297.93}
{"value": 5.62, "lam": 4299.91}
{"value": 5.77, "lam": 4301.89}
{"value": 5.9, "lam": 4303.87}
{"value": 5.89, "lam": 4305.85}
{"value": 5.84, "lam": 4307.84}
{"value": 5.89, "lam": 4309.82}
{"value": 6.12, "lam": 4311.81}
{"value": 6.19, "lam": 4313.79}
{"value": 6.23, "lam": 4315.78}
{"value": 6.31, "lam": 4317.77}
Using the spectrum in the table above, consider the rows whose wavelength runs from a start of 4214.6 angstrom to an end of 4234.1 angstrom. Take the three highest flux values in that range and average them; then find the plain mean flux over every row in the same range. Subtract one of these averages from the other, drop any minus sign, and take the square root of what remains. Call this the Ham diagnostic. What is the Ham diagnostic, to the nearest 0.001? 0.278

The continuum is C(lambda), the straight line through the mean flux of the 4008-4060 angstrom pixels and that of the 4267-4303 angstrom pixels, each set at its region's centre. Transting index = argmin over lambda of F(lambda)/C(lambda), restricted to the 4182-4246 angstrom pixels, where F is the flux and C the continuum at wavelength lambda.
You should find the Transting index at 4219.48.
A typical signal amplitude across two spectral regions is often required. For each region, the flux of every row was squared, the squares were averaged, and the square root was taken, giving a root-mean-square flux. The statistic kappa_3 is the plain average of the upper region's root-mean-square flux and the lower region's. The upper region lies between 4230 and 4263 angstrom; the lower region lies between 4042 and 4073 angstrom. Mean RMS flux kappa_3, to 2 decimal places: 5.11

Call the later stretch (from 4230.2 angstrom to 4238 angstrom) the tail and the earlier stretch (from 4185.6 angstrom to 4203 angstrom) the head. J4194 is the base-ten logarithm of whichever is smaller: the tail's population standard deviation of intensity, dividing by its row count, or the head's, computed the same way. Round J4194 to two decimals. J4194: -1.83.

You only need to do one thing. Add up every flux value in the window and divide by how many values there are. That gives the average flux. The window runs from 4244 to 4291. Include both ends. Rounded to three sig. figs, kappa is 5.07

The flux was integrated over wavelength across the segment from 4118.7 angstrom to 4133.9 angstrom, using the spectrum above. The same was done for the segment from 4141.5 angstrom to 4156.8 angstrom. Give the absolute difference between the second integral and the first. 4.3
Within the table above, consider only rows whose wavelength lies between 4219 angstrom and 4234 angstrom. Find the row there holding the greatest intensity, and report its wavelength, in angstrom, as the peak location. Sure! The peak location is 4223.37 angstrom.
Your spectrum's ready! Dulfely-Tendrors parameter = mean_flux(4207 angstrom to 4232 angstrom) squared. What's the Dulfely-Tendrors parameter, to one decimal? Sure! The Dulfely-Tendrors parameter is 23.9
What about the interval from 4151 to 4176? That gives 25.1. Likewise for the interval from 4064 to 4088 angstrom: 31.5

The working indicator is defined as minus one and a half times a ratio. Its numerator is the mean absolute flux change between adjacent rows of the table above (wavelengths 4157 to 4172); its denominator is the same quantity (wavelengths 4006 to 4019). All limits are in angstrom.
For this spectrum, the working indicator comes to -1.8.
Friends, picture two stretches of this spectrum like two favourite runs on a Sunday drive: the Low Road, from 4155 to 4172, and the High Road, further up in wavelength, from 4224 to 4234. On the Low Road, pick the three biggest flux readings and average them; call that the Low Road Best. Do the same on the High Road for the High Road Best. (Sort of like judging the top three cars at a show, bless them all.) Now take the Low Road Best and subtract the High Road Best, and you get 0.34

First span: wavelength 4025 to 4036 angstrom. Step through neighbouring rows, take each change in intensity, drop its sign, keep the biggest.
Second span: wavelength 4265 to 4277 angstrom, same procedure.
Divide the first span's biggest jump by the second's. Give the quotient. 1.17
